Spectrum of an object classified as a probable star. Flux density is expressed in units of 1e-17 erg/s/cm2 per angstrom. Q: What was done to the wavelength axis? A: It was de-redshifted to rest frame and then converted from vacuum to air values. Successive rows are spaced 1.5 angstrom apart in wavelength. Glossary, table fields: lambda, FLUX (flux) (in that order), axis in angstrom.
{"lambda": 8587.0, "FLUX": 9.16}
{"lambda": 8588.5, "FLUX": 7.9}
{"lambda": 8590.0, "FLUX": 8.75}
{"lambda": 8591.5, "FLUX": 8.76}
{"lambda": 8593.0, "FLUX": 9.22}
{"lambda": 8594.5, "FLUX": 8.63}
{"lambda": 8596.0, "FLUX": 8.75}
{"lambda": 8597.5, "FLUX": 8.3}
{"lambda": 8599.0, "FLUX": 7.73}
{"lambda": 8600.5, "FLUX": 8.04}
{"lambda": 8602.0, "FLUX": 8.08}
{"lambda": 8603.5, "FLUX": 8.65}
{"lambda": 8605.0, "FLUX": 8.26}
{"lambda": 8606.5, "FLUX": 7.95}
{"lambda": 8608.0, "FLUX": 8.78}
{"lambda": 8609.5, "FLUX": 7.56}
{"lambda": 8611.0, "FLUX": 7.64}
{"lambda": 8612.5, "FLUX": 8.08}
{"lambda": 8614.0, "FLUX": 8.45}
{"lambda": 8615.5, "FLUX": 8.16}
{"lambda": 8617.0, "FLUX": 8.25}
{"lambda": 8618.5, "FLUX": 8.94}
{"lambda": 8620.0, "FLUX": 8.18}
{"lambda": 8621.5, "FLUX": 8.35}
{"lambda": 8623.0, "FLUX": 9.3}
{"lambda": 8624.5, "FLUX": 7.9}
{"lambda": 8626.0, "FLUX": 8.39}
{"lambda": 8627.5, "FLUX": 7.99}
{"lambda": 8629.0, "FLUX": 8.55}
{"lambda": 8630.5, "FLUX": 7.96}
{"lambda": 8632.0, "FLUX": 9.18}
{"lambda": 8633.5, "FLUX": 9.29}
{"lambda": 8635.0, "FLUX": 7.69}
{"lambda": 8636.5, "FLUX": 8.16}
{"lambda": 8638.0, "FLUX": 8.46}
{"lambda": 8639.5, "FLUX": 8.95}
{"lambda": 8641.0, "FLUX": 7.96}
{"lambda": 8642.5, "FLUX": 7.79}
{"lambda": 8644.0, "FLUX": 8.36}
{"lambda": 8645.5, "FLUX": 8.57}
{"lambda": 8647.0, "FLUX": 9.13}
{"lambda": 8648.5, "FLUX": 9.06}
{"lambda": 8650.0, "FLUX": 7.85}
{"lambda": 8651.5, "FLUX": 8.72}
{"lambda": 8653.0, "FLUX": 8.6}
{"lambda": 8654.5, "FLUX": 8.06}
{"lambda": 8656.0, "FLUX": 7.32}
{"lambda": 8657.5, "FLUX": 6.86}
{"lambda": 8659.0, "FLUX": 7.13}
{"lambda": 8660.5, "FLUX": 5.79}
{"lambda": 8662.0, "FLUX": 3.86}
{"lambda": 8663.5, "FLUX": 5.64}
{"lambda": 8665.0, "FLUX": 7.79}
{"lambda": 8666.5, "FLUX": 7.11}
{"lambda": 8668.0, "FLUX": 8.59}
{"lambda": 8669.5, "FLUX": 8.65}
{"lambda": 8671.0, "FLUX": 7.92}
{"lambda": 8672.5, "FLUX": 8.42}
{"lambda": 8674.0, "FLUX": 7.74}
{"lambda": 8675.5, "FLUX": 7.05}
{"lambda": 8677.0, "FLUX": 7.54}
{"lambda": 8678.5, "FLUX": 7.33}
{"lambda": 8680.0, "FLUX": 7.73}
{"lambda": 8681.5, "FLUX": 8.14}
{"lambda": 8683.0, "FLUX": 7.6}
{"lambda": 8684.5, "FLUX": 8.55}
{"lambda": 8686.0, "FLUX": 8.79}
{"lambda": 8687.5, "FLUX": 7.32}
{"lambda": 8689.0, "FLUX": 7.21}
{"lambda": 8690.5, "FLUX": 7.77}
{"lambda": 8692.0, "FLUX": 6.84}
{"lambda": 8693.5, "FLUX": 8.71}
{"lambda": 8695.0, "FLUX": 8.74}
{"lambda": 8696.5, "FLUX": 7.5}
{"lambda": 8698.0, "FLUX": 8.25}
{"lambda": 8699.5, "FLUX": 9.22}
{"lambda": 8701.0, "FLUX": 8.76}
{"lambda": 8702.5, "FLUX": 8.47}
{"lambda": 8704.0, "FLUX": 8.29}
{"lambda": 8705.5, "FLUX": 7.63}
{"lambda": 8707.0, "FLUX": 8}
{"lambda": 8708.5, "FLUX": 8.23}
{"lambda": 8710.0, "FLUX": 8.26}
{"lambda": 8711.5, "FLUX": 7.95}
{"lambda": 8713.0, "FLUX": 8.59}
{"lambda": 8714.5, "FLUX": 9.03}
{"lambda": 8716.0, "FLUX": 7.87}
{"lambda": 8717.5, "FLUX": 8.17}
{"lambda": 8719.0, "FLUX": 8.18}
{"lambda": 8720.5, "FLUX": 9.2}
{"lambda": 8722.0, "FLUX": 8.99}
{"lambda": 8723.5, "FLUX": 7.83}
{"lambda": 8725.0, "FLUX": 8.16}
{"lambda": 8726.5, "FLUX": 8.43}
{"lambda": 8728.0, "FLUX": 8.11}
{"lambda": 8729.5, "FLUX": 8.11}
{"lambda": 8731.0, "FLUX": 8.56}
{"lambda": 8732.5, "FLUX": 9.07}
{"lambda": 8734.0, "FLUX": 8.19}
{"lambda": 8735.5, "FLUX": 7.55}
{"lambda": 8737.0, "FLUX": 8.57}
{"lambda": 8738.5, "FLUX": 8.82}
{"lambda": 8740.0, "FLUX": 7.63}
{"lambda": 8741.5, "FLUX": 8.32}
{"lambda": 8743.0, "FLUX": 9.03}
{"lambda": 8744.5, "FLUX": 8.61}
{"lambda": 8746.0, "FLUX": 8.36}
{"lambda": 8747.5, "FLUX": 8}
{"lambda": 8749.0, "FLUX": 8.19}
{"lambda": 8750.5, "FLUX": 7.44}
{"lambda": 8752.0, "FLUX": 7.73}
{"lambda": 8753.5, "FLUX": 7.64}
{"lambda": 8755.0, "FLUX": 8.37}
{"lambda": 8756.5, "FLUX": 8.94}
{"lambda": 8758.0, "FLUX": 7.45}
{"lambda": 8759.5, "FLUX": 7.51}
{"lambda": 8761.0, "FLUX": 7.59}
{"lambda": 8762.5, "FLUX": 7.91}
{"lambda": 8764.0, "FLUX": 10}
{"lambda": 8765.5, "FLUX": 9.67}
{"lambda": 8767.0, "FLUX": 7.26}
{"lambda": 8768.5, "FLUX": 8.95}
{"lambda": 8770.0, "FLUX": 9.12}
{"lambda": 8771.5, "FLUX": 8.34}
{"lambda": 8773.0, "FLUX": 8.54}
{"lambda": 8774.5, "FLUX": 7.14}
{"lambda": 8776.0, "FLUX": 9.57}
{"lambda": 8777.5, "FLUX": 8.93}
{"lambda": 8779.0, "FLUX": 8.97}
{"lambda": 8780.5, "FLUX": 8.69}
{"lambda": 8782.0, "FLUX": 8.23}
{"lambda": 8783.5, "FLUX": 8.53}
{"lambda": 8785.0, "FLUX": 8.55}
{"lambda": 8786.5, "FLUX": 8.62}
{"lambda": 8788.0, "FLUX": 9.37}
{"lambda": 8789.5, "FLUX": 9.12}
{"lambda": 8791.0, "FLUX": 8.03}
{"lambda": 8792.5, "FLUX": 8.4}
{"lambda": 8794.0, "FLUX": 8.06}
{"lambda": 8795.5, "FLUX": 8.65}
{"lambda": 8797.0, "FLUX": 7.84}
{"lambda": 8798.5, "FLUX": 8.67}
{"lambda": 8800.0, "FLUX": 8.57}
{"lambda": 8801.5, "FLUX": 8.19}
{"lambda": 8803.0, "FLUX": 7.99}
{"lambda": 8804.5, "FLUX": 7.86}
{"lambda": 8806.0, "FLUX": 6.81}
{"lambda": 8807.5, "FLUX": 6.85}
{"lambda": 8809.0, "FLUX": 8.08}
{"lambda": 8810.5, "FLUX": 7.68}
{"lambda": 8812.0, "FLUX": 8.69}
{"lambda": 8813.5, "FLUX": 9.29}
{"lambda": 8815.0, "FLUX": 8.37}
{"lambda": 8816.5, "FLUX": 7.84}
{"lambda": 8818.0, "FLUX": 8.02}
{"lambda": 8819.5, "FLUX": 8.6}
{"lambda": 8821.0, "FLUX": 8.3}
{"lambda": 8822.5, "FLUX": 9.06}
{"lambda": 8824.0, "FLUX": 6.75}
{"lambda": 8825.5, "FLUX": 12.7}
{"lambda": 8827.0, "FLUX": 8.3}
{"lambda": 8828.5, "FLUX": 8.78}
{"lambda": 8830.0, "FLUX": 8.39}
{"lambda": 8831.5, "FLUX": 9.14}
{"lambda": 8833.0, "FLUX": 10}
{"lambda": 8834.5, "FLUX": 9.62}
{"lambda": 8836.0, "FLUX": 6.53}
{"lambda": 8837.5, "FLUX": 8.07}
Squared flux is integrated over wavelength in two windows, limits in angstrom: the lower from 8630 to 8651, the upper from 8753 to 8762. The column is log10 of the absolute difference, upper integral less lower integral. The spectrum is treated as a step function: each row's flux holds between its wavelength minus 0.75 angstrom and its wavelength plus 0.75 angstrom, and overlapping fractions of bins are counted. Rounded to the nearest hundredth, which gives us 2.97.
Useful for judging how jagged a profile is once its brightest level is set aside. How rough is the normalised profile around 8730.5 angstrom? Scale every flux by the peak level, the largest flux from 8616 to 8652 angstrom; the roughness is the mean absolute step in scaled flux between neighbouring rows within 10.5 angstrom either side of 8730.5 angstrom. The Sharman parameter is 0.060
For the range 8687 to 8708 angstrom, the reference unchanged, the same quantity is 0.070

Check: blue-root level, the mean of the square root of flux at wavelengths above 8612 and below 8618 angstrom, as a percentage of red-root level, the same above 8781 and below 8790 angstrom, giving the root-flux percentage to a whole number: 97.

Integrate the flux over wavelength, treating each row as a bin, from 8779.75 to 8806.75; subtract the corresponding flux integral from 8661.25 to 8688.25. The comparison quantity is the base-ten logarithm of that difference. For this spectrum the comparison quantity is 1.33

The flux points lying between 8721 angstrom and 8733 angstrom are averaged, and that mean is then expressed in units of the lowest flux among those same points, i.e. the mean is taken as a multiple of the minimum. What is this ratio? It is 1.07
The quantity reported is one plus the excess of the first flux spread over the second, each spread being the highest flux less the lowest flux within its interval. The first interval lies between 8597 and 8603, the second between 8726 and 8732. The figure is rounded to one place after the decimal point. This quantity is 1.1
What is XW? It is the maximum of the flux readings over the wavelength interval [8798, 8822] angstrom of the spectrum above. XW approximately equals 9.29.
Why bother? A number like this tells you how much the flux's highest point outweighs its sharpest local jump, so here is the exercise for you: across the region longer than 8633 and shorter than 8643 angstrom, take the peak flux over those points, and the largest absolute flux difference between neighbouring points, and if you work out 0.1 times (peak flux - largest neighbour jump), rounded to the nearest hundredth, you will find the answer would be 0.77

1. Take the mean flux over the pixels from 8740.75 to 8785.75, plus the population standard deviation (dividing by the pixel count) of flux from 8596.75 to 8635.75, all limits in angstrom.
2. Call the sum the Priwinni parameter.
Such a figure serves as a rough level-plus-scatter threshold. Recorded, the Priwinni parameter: 8.87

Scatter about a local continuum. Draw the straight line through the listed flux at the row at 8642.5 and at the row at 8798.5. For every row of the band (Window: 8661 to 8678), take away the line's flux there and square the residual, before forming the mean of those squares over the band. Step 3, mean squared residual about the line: 2.2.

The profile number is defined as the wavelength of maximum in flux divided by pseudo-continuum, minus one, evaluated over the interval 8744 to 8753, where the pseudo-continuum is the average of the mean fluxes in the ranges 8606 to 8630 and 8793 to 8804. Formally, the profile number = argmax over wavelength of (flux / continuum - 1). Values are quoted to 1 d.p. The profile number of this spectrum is 8744.5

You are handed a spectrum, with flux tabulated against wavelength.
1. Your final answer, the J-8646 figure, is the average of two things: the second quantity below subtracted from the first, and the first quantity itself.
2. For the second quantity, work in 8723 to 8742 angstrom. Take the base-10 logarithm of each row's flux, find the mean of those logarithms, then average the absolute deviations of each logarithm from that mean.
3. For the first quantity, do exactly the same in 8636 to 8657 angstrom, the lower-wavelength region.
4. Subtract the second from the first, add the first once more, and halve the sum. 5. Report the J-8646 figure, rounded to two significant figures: 0.013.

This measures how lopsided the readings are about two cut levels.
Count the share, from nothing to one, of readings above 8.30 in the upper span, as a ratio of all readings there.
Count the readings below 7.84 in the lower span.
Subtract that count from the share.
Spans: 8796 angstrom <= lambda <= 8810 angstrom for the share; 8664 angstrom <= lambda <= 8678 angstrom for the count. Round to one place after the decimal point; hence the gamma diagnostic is -4.8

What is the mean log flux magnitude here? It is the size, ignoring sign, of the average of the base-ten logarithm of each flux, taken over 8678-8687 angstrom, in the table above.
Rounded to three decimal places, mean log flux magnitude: 0.903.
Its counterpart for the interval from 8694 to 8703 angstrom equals 0.928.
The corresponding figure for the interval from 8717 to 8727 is 0.925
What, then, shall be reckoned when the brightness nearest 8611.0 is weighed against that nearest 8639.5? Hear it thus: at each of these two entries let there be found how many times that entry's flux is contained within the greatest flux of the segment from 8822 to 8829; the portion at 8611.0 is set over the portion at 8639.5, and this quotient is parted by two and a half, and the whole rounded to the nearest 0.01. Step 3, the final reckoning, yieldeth 0.47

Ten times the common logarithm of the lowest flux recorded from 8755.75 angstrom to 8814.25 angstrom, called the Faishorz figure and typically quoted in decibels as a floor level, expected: 8.33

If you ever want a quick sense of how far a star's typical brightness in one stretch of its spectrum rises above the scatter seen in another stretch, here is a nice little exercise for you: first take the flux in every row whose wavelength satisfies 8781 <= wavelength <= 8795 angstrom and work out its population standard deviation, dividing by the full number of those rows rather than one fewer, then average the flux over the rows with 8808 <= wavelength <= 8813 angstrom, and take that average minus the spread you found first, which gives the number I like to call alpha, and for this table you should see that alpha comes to 7.72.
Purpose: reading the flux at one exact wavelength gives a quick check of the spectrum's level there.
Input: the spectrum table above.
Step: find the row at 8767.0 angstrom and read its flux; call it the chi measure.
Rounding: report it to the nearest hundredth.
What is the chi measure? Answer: 7.26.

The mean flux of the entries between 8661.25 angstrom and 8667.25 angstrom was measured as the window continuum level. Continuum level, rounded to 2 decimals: 6.10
